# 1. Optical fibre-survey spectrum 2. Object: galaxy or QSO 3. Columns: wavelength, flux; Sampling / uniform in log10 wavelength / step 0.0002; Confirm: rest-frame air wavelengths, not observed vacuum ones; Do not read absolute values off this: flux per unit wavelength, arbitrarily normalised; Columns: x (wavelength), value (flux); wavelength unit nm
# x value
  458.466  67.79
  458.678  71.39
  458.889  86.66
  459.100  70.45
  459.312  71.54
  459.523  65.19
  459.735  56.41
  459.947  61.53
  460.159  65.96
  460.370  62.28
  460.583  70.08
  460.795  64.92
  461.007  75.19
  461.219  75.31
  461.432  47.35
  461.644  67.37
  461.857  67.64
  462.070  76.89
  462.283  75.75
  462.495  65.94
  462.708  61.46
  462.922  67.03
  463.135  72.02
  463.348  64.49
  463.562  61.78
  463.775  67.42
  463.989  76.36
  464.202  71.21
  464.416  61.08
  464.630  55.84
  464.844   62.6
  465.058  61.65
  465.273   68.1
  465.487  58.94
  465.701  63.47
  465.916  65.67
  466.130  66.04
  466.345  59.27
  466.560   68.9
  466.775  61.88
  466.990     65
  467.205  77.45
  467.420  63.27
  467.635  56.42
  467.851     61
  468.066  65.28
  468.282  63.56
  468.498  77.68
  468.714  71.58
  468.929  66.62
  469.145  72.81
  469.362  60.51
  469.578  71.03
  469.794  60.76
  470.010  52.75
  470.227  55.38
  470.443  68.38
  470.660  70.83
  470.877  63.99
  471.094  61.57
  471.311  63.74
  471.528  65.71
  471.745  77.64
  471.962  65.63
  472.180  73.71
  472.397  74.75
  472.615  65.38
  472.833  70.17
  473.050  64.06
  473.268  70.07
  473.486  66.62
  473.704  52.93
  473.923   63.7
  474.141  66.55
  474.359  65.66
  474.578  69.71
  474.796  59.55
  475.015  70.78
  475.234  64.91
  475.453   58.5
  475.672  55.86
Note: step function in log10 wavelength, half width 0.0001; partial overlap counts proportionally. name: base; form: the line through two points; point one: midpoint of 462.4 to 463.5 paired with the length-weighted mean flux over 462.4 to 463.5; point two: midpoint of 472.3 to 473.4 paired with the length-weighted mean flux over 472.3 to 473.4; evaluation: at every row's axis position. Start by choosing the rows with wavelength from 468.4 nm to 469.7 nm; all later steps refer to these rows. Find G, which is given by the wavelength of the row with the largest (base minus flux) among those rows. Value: 469.362 nm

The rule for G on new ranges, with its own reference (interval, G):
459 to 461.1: 459.735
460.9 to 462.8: 461.432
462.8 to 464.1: 463.562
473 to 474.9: 473.704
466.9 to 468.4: 467.635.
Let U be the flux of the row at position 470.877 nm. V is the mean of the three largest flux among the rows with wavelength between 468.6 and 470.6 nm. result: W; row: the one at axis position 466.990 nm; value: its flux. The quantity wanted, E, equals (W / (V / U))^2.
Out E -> 3355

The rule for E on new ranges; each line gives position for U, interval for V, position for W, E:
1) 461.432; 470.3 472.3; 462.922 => 1837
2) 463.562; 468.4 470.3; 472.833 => 3430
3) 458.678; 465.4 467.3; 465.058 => 3865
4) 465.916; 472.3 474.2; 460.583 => 4124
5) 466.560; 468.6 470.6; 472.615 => 3935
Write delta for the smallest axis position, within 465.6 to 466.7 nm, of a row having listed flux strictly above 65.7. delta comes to 466.130 nm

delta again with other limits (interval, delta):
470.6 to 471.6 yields 470.660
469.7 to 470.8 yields 470.443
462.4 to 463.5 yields 462.495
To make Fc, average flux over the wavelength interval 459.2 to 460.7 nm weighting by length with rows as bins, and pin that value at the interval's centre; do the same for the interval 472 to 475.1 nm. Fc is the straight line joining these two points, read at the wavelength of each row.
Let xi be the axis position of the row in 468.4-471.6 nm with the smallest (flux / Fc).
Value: 470.010 nm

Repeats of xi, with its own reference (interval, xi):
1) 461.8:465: 464.630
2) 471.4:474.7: 473.704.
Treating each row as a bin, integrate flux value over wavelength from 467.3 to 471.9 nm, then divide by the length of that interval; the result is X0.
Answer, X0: 65.3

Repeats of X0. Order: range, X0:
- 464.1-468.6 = 64.5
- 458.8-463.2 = 67.8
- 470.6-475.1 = 66.7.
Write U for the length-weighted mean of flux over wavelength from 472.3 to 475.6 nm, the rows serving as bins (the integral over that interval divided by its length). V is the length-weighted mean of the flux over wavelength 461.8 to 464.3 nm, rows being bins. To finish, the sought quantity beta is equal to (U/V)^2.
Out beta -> 0.90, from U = 65.4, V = 69.0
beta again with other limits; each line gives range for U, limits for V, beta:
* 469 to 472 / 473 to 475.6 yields 1.02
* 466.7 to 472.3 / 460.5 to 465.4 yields 0.98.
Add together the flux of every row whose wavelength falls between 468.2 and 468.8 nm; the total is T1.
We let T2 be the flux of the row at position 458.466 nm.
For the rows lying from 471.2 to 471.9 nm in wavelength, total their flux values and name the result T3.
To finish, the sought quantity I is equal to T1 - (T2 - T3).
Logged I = 352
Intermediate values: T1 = 213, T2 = 67.79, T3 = 207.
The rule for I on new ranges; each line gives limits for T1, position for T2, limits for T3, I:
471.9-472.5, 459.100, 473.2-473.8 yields 333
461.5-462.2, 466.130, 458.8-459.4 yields 375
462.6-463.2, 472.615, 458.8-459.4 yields 364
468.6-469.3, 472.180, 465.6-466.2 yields 332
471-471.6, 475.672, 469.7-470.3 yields 304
